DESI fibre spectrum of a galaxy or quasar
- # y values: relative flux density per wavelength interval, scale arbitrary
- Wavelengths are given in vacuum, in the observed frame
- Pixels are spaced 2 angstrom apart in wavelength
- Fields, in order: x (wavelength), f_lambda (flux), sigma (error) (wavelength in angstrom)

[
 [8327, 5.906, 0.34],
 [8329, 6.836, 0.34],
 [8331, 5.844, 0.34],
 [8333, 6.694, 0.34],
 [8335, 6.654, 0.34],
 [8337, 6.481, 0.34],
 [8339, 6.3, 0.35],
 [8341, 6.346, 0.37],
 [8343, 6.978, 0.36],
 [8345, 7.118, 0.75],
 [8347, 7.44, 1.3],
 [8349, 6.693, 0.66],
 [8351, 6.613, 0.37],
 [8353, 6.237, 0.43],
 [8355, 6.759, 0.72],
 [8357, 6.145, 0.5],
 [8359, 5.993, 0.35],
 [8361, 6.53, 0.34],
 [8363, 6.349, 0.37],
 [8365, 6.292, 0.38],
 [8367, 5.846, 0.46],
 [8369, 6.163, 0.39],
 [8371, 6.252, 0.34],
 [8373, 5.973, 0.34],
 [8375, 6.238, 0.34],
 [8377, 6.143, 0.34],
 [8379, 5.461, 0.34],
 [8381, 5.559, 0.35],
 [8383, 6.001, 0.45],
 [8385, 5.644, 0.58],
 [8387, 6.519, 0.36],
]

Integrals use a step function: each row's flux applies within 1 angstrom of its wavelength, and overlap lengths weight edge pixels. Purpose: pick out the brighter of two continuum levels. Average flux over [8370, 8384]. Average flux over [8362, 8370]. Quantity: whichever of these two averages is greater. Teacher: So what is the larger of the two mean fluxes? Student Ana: 6.16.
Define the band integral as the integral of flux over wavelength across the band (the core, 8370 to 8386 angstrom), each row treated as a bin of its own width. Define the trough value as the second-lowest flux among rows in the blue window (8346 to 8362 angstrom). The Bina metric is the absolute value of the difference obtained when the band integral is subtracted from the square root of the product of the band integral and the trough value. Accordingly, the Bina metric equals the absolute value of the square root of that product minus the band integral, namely 70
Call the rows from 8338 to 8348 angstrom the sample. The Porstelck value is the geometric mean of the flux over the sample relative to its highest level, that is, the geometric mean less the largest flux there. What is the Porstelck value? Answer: -0.62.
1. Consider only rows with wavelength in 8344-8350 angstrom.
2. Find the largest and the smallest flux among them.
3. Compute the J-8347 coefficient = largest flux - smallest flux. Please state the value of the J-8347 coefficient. 0.75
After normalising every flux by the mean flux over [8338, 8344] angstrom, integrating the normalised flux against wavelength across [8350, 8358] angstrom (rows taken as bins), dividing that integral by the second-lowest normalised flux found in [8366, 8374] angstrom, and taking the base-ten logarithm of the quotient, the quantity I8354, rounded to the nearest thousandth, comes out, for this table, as 0.936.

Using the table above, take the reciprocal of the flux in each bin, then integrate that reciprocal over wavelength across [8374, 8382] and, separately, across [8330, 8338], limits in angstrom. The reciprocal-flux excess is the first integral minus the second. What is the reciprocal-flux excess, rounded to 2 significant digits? 0.12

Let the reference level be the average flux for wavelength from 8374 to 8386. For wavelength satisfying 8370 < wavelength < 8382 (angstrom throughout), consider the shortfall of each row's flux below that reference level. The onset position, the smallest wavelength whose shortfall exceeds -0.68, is 8371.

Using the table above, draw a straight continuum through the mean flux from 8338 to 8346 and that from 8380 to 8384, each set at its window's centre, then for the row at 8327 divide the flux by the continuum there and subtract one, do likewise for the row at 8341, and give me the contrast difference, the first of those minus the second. -0.11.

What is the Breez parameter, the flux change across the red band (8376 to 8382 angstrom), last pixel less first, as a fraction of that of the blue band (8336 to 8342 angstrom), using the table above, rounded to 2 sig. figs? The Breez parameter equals 4.3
